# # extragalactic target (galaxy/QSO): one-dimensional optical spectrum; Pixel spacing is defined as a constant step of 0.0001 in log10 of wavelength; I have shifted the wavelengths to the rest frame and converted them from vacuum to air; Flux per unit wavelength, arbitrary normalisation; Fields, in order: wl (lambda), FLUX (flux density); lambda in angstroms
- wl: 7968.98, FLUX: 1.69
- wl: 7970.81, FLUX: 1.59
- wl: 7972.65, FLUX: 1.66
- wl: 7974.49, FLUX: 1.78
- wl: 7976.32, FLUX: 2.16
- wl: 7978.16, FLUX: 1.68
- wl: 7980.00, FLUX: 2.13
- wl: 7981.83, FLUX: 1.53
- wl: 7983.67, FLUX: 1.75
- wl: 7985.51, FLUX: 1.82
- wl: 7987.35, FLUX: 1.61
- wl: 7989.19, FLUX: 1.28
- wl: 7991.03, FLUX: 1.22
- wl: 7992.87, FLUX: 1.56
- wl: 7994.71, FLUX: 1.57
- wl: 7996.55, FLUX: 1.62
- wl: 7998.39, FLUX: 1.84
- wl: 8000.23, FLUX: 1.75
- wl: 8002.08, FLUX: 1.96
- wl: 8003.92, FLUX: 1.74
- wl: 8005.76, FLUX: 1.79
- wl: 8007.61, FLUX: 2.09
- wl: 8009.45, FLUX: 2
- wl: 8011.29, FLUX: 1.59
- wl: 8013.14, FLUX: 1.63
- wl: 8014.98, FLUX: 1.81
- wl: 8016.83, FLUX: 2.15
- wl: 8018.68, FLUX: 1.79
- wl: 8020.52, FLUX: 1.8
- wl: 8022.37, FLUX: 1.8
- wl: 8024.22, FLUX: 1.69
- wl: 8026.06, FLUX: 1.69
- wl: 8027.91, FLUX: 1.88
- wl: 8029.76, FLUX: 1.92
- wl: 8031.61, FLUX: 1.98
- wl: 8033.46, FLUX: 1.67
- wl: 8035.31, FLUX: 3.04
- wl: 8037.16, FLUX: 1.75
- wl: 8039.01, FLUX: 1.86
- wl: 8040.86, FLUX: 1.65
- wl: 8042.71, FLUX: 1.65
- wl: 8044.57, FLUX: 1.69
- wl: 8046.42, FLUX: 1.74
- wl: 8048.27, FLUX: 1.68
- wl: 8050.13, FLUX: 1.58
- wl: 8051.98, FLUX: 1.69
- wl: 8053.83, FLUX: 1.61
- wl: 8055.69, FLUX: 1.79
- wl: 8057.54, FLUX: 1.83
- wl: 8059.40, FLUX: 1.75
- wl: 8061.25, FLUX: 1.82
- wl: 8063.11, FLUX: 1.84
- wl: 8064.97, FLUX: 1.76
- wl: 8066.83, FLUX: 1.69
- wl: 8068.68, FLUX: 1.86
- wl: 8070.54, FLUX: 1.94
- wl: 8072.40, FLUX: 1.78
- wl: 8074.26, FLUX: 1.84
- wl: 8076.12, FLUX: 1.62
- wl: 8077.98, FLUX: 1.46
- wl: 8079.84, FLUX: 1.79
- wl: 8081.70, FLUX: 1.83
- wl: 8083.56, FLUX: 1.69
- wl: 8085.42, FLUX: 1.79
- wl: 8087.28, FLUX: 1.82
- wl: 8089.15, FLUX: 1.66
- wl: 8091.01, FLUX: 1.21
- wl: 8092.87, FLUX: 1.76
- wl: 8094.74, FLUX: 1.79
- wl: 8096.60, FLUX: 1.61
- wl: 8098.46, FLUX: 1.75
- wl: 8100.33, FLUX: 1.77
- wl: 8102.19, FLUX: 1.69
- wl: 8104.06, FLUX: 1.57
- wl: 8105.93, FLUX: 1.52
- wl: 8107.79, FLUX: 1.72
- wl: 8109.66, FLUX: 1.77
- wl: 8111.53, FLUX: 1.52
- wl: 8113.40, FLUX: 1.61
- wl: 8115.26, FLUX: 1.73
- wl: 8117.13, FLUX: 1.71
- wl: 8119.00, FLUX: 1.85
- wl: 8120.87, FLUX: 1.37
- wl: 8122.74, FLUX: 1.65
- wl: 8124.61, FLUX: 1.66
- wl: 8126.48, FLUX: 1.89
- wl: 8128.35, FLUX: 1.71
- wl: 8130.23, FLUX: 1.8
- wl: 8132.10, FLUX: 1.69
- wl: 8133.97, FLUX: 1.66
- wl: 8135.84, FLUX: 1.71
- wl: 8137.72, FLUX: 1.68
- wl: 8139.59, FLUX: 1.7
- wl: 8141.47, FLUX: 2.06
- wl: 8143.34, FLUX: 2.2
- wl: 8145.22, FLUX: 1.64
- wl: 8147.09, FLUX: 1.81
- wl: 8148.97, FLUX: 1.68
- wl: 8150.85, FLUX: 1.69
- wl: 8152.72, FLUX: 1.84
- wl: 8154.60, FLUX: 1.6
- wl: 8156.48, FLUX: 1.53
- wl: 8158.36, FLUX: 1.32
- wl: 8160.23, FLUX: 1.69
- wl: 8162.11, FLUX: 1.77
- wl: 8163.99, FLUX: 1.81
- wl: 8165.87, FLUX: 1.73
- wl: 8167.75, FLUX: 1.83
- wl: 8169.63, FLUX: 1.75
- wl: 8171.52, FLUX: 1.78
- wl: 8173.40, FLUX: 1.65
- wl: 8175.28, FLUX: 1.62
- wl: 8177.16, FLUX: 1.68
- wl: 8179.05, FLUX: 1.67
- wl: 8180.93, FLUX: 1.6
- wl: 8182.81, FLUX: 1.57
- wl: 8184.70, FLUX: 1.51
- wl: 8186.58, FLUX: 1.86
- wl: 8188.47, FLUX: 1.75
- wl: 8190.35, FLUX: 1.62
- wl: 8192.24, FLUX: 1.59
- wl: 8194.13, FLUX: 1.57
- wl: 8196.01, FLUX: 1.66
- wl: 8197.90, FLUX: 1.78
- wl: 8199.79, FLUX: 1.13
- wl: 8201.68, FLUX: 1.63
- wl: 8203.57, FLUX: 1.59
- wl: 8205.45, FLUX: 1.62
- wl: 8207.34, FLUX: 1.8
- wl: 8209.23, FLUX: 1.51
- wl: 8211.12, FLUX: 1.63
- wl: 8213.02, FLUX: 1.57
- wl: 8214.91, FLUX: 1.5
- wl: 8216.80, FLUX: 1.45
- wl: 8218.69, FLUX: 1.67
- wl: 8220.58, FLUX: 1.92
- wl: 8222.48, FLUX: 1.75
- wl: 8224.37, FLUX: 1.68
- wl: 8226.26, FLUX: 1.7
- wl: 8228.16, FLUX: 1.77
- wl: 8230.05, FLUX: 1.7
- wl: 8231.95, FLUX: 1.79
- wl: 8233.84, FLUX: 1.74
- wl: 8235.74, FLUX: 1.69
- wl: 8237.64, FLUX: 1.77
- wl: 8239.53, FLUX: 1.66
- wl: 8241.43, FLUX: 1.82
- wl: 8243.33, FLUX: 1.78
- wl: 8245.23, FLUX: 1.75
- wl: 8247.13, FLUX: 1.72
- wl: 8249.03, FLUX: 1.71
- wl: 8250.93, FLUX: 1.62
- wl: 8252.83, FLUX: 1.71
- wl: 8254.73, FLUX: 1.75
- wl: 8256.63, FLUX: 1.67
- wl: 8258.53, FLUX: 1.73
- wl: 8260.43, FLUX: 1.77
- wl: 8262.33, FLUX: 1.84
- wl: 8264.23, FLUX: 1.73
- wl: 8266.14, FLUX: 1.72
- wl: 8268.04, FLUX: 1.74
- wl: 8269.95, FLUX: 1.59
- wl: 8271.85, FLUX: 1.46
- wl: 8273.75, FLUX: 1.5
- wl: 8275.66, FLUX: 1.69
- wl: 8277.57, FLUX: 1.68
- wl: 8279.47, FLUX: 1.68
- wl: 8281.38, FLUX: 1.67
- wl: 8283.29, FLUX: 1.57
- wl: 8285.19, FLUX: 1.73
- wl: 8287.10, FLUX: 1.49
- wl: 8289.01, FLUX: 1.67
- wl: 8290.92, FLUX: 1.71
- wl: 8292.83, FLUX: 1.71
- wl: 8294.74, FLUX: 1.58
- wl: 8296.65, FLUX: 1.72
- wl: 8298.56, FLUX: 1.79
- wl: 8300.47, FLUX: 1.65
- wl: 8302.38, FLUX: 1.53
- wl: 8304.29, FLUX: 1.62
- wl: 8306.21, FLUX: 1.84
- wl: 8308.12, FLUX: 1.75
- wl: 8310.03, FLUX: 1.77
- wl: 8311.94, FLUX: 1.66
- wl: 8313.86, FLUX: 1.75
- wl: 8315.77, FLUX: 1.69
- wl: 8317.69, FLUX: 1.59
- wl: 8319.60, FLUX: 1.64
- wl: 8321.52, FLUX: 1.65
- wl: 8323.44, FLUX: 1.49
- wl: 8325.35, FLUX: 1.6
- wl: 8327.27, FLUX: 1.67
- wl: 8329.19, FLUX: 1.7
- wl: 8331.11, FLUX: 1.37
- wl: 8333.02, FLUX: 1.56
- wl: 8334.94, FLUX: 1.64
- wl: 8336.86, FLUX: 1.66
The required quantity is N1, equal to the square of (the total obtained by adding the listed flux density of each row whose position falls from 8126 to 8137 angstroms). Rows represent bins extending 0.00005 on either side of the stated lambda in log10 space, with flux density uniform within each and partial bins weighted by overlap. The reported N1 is 109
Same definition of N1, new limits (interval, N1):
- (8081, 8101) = 349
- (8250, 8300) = 1894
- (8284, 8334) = 1843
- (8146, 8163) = 223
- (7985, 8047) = 3676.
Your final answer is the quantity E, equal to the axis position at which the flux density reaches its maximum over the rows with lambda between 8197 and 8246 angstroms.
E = 8220.58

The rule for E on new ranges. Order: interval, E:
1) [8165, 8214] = 8186.58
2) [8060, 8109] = 8070.54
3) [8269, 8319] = 8306.21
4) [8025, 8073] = 8035.31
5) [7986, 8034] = 8016.83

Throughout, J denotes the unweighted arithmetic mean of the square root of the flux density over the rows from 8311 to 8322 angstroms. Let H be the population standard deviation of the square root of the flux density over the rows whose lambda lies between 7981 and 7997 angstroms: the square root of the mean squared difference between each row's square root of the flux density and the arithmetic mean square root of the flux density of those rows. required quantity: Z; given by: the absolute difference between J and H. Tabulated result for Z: 1.21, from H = 0.075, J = 1.29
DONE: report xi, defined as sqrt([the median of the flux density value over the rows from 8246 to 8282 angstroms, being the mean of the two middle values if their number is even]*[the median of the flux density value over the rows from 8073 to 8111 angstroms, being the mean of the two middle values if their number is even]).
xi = 1.72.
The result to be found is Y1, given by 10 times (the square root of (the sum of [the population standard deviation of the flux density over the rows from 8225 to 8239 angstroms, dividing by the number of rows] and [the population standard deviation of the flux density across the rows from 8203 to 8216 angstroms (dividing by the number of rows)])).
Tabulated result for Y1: 3.6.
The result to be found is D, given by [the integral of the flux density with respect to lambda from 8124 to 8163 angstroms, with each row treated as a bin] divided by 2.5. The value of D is 27.0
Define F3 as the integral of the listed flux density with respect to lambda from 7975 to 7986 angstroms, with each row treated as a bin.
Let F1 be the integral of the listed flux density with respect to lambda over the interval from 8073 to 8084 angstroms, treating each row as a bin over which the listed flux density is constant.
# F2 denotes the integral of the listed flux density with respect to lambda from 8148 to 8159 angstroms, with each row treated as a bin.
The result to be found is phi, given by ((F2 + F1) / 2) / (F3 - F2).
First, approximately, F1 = 18.8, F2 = 17.8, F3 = 20.29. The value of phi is 7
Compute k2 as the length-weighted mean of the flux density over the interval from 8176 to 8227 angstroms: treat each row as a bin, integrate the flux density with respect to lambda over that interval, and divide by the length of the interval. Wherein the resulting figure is 1.63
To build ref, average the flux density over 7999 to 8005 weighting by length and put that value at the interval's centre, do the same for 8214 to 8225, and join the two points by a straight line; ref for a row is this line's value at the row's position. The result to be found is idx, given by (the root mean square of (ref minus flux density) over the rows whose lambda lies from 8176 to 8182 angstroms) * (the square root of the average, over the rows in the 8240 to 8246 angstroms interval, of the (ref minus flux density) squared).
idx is 0.008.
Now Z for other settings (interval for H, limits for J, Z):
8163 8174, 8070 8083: 1.30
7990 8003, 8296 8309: 1.21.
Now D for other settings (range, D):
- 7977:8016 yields 26.8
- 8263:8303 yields 26.4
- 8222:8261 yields 26.9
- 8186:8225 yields 25.4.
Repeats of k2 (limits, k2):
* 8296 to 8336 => 1.65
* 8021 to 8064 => 1.81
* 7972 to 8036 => 1.80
